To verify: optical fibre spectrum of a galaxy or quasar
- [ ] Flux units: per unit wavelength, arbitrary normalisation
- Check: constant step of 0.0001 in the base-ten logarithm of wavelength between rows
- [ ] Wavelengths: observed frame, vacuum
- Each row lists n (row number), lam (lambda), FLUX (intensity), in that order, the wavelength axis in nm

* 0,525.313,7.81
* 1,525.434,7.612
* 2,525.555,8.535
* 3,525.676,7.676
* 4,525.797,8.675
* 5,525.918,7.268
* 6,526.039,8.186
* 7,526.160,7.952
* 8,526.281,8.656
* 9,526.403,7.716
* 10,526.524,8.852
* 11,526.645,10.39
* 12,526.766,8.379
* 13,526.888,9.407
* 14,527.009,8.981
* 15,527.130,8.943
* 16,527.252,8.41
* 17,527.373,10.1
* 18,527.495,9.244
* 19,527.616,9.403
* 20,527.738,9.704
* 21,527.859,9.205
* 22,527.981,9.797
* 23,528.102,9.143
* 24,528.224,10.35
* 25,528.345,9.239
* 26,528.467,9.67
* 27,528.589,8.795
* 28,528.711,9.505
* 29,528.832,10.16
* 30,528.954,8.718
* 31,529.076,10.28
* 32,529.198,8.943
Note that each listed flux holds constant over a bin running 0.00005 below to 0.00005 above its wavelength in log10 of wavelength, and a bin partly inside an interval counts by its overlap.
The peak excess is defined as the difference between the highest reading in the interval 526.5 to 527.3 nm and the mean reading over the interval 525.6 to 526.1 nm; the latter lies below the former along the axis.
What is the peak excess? 2.4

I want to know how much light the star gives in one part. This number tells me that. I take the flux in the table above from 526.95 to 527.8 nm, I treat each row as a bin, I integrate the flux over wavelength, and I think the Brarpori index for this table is 8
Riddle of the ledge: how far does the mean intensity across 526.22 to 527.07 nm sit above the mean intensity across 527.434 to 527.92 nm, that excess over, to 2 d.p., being -0.48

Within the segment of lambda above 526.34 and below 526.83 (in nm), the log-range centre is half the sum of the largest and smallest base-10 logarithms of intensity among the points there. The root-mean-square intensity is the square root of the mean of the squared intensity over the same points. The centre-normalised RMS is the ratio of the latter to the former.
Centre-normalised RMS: 9.3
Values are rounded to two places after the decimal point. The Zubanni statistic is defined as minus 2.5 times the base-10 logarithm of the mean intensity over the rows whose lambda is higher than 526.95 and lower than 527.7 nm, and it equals -2.41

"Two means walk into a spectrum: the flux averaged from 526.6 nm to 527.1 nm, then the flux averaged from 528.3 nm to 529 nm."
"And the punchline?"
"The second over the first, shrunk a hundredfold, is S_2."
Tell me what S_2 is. 0.0101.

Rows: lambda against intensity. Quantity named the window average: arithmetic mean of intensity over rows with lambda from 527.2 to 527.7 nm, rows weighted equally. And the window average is 9.3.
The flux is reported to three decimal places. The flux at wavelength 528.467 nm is 9.670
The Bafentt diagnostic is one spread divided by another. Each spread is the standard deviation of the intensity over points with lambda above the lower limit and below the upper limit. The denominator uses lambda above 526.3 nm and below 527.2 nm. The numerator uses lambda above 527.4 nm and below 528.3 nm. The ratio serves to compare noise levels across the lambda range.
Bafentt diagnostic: 0.5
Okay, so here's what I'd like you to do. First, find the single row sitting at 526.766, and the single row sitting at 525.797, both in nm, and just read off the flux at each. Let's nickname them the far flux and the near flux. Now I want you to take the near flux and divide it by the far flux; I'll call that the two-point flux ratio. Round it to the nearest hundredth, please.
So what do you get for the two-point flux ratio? 1.04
